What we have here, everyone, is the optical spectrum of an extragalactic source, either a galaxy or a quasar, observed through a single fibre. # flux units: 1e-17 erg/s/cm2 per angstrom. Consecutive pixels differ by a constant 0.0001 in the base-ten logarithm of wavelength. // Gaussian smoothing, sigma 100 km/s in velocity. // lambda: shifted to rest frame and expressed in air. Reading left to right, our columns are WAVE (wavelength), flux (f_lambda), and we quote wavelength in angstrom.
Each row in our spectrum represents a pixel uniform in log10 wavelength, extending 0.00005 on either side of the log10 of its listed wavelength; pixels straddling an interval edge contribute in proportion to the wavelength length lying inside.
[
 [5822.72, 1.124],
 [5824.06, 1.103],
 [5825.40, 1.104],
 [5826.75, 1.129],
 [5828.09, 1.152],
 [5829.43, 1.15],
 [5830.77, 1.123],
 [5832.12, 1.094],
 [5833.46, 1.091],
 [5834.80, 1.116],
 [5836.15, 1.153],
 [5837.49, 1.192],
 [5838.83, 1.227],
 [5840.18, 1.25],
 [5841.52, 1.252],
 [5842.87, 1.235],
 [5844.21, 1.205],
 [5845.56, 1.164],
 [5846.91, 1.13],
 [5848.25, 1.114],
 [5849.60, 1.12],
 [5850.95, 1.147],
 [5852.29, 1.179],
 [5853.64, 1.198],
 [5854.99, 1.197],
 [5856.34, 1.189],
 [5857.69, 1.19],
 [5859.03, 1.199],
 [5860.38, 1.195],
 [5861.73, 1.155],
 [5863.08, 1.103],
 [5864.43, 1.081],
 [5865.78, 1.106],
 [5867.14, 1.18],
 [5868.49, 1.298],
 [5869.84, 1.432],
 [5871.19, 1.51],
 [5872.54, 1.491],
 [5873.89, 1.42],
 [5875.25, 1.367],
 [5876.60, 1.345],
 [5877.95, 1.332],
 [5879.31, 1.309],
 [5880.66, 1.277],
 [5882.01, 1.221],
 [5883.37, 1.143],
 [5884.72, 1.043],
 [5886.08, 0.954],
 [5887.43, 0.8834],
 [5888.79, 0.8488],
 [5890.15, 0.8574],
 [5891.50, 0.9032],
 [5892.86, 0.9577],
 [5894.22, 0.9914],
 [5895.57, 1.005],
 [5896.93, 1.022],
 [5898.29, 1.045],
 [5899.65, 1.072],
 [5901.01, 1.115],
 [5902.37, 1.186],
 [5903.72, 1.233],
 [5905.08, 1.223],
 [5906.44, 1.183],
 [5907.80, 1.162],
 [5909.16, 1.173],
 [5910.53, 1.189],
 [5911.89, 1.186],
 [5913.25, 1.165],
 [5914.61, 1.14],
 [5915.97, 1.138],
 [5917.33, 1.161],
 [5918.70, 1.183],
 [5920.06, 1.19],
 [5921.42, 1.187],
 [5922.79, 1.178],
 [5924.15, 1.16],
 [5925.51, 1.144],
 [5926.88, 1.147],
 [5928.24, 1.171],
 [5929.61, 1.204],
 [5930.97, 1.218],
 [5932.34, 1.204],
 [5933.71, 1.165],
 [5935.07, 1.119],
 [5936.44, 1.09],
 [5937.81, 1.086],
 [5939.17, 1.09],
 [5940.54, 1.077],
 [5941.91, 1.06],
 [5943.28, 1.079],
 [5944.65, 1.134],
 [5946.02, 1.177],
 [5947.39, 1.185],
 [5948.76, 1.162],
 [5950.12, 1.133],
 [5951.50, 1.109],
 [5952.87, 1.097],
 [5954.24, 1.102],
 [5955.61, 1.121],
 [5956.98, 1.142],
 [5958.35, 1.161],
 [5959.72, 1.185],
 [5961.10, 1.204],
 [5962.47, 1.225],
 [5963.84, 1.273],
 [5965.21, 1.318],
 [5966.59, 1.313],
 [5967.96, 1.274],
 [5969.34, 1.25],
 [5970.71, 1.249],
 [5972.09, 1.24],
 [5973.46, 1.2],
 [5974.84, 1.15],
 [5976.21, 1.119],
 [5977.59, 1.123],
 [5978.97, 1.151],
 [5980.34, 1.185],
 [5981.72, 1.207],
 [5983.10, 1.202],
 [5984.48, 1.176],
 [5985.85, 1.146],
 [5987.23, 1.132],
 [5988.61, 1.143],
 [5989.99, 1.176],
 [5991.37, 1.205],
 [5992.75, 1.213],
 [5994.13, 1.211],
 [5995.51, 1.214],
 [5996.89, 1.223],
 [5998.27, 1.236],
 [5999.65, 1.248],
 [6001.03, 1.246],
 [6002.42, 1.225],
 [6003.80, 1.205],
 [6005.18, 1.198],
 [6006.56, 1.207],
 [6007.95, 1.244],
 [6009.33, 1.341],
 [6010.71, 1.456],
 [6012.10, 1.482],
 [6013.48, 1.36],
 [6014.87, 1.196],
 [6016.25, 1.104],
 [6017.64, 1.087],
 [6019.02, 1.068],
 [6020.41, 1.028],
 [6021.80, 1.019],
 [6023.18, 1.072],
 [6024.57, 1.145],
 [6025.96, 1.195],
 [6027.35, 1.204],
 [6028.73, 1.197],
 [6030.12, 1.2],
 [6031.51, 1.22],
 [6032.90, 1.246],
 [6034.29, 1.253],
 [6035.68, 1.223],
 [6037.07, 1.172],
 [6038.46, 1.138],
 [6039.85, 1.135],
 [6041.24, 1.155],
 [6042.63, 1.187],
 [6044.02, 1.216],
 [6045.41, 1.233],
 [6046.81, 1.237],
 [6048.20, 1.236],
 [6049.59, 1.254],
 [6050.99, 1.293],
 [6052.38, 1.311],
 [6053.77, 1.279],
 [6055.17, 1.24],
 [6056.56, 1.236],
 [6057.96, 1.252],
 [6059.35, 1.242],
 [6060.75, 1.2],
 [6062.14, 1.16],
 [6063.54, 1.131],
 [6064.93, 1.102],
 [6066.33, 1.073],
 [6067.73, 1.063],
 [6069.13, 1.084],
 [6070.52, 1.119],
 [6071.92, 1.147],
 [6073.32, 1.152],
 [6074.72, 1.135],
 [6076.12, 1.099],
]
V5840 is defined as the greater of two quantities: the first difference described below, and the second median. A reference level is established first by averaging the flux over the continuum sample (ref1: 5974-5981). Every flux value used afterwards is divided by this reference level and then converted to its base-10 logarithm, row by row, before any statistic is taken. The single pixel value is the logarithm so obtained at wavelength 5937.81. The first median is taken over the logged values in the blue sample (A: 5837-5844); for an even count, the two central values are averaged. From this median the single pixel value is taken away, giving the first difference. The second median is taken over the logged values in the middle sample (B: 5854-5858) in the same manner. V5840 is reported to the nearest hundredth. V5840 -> 0.06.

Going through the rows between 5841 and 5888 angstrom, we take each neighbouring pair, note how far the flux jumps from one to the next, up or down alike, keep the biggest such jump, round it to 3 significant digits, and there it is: 0.134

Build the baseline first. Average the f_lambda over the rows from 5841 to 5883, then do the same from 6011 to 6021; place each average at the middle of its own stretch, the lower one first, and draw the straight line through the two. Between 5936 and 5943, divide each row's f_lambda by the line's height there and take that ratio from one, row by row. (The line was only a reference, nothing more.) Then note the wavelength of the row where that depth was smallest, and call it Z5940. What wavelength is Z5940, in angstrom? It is 5939.17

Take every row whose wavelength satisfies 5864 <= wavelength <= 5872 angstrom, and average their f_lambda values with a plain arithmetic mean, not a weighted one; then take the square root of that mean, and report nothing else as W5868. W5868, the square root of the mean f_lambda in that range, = 1.13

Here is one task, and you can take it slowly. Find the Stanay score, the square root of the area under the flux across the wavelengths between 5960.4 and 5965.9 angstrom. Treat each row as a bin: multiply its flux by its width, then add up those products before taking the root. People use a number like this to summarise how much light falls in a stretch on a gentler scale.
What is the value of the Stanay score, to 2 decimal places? 2.63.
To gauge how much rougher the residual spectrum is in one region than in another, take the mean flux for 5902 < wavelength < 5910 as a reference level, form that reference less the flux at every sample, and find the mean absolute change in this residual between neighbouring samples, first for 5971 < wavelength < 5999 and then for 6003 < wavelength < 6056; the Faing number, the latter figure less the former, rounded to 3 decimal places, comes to 0.016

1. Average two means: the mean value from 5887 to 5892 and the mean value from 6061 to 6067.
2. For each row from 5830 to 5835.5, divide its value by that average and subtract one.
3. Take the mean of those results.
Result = 0.11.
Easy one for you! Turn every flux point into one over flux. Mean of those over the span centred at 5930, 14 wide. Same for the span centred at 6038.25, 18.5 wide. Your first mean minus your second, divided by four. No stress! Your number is 0.007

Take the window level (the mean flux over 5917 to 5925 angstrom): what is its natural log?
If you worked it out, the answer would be 0.16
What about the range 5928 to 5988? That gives 0.16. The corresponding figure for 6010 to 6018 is 0.25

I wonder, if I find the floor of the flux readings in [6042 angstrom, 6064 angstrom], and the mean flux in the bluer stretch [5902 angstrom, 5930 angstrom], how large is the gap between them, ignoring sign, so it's 0.045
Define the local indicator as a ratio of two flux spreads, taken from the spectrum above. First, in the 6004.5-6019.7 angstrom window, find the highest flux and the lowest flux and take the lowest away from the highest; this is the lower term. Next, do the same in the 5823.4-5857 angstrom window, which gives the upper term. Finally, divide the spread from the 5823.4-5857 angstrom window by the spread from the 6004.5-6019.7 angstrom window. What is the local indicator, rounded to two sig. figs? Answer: 0.39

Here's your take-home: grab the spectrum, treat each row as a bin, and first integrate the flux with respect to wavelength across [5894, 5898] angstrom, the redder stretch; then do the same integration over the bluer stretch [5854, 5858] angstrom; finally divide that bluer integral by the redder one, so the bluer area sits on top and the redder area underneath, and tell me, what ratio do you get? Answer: 1.18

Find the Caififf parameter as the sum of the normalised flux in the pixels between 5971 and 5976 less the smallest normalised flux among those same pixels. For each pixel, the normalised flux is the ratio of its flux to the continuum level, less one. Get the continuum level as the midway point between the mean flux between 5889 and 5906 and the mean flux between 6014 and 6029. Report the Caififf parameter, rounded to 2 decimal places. 0.25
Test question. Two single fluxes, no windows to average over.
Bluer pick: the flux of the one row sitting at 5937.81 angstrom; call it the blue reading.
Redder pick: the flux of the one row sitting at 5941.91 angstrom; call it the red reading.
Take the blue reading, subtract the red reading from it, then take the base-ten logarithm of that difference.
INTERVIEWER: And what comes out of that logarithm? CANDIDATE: -1.6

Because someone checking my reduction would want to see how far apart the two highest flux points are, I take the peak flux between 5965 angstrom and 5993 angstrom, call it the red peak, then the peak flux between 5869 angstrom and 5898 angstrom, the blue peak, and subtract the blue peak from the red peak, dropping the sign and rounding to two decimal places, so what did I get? 0.19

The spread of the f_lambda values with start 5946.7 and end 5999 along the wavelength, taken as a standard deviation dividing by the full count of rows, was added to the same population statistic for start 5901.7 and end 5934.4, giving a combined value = 0.081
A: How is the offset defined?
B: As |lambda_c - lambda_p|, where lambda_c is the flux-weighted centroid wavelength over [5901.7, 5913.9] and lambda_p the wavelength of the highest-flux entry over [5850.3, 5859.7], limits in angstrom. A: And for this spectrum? 48.7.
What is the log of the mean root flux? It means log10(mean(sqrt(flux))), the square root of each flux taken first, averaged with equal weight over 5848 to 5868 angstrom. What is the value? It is 0.032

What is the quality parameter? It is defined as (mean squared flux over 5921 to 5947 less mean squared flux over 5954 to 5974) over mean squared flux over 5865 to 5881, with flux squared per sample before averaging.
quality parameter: -0.10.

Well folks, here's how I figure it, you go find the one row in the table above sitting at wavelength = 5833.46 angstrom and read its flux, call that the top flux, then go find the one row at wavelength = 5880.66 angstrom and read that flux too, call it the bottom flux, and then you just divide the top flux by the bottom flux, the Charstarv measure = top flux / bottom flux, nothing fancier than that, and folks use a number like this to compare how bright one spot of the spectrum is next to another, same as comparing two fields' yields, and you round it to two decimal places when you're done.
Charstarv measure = 0.85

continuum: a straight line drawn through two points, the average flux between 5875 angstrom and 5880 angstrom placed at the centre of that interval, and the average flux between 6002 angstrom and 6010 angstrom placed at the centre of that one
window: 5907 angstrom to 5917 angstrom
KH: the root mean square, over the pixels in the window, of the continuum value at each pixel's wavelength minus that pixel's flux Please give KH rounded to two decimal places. 0.15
